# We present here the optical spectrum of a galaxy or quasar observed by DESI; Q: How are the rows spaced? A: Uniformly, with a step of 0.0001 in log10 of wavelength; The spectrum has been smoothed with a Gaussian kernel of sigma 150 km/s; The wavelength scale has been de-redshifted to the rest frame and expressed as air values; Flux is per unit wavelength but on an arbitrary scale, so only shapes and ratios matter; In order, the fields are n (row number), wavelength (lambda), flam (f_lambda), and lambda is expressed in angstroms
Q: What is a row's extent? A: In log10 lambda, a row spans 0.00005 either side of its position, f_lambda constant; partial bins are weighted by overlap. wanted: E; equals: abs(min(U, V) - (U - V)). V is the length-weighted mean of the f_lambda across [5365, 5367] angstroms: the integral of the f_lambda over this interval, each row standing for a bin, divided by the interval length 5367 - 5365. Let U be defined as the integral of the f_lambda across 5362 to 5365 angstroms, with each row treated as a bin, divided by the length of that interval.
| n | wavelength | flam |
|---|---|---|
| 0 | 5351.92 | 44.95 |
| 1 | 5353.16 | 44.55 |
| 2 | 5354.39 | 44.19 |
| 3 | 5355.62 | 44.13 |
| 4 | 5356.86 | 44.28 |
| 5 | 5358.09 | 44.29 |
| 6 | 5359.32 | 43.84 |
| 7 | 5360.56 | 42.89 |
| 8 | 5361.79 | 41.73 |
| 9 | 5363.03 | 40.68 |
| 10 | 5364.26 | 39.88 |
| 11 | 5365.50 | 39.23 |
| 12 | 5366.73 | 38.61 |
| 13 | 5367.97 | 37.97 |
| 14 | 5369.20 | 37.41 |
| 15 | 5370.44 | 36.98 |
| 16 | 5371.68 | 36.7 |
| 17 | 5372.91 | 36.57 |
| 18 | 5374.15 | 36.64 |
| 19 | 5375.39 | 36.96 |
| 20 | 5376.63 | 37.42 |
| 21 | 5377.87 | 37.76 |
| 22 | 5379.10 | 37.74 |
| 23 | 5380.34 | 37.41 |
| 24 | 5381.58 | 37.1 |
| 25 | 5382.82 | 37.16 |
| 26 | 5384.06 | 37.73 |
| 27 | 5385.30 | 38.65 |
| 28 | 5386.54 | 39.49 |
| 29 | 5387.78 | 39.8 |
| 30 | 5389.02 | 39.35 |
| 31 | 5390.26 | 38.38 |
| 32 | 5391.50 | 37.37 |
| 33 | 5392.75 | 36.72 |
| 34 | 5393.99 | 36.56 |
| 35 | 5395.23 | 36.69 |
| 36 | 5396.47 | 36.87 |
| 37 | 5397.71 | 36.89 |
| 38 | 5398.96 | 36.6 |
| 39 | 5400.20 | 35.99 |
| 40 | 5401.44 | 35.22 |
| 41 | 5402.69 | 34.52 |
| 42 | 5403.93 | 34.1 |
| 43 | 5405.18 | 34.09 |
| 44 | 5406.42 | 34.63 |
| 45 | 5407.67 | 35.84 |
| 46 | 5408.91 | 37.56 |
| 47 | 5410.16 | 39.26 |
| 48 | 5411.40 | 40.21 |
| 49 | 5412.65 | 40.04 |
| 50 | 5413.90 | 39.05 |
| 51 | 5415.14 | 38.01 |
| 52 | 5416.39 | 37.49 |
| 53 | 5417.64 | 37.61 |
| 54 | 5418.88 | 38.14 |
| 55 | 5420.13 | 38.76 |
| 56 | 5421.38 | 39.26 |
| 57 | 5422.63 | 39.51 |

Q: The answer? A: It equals 38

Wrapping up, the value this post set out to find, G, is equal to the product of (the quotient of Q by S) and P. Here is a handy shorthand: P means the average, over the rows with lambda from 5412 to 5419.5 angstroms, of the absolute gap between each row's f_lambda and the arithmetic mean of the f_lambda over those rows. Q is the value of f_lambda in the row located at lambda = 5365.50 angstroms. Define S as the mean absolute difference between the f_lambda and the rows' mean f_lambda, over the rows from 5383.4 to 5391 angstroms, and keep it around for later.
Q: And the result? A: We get 47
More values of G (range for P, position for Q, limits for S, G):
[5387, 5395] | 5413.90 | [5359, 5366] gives 31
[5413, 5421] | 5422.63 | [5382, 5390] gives 23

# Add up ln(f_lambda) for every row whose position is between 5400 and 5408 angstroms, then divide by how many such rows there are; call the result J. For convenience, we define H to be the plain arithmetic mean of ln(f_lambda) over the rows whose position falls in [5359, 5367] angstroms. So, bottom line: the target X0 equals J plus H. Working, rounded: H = 3.71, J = 3.55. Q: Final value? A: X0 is 7.26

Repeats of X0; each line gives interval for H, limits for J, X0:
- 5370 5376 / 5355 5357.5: 7.39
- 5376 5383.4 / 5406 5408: 7.18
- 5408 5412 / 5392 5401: 7.26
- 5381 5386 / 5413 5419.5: 7.27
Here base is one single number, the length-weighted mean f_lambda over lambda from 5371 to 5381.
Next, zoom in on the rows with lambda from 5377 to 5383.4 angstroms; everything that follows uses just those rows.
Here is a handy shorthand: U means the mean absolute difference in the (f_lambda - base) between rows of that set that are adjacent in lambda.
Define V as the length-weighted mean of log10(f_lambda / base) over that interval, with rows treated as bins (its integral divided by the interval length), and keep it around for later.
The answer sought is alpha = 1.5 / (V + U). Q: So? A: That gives 8.2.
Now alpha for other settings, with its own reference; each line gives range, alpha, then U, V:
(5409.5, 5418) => 2.3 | 0.63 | 0.02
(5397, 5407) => 3.3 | 0.48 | -0.02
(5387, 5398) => 3.3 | 0.45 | 0.01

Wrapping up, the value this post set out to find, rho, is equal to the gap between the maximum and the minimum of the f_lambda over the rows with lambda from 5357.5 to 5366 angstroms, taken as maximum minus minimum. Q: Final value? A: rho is 5.1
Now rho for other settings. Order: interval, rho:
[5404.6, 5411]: 5.2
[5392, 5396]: 0.2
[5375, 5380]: 0.8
